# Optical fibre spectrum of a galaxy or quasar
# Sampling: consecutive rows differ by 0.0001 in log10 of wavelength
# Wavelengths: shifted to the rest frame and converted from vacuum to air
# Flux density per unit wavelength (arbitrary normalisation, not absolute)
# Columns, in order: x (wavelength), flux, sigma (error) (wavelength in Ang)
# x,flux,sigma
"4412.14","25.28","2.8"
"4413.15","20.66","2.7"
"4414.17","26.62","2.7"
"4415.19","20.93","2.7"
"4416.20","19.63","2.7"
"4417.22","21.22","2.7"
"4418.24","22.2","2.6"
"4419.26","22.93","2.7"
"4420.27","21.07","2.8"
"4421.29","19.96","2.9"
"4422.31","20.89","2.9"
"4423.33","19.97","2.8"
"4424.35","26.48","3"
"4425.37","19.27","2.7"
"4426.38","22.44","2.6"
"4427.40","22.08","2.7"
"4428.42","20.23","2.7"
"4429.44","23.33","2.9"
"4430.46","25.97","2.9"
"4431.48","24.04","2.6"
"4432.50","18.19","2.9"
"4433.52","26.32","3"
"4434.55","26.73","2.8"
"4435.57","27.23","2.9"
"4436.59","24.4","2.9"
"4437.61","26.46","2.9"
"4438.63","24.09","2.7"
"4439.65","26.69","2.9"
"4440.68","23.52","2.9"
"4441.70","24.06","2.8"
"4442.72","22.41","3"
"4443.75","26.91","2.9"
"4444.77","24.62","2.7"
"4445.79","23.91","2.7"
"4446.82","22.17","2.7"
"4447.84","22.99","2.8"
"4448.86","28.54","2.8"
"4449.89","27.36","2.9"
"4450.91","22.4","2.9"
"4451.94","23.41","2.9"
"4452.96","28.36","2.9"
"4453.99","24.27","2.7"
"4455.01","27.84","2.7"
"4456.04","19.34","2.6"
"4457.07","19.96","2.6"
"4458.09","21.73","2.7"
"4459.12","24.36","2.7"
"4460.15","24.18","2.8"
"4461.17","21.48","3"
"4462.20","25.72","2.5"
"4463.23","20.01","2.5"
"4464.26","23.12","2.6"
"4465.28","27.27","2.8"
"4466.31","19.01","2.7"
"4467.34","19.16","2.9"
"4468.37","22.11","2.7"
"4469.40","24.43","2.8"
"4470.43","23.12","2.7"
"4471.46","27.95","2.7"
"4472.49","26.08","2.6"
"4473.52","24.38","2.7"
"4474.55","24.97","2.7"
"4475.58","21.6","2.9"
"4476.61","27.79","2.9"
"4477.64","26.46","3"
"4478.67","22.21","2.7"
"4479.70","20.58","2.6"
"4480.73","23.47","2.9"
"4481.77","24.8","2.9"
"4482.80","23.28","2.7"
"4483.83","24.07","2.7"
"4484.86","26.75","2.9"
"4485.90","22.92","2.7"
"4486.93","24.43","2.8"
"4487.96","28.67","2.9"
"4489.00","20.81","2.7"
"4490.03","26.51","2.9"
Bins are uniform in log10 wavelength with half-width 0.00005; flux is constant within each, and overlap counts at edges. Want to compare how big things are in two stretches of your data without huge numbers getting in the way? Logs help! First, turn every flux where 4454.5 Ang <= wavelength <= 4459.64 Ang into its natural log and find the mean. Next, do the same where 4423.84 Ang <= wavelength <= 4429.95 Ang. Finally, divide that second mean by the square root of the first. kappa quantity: 1.76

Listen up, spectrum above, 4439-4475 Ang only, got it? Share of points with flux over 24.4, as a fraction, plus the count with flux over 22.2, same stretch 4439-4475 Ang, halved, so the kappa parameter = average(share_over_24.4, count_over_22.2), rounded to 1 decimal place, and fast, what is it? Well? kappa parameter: 13.2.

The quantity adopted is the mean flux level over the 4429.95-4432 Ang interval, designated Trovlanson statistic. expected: 25.0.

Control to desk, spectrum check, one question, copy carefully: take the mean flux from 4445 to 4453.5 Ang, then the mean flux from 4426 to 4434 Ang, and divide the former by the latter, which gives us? 1.09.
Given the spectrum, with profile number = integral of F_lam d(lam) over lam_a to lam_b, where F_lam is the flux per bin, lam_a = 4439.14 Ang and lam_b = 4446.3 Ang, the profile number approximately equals 176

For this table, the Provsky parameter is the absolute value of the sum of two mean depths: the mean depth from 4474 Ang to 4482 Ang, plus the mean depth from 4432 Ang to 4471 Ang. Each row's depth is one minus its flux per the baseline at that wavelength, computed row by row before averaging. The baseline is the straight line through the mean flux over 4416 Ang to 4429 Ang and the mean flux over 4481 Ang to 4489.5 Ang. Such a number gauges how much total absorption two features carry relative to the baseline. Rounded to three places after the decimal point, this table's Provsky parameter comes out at 0.043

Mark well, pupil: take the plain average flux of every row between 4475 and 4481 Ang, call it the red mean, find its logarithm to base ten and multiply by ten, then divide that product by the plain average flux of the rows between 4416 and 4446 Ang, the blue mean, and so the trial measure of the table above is 0.591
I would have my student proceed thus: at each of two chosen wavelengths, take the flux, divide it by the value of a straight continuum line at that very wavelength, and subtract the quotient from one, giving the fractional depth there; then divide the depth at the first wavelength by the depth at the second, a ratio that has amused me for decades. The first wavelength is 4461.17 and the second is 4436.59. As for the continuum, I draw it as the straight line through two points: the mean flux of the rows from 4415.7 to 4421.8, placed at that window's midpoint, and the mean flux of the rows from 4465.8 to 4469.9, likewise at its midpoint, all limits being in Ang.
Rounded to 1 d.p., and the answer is 0.1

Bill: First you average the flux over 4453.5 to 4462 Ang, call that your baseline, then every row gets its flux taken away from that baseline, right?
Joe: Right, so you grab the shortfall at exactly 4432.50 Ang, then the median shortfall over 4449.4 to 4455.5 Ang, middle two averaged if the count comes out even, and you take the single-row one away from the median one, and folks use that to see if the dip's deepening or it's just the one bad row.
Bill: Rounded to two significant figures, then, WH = -7.6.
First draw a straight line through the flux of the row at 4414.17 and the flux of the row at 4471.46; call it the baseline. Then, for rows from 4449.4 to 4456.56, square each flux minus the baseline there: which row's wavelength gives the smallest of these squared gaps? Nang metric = 4449.89 Ang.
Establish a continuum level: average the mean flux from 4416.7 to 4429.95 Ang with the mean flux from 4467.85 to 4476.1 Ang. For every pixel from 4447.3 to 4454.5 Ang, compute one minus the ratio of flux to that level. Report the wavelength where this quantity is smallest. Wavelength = 4448.86 Ang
